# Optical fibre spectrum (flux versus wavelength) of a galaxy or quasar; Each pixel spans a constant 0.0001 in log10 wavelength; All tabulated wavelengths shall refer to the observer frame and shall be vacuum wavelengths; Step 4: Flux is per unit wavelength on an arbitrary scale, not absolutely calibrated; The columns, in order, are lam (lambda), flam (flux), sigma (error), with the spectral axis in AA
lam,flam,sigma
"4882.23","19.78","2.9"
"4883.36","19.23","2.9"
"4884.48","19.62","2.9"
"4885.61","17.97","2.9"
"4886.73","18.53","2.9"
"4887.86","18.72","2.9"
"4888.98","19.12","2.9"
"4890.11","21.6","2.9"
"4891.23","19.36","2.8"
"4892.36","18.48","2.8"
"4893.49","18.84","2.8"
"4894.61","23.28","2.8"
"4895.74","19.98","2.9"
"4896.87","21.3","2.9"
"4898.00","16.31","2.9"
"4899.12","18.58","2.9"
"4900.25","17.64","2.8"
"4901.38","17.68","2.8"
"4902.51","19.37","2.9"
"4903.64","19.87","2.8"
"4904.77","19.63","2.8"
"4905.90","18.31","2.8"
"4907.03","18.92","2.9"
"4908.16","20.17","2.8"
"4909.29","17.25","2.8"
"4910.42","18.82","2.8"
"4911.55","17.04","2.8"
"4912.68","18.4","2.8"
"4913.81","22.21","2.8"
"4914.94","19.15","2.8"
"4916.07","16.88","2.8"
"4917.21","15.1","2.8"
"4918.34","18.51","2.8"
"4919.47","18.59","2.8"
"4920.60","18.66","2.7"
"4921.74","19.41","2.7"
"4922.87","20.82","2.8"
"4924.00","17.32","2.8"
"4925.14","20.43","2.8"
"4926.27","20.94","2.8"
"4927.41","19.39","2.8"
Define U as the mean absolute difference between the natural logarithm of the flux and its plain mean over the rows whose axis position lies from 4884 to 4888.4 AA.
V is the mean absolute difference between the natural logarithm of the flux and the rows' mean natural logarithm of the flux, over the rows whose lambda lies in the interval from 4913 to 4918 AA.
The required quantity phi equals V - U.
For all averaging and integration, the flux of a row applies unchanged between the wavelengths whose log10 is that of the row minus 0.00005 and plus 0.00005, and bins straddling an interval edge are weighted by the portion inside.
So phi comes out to 0.10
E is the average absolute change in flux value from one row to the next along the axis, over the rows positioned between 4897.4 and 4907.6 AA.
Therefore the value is 1.0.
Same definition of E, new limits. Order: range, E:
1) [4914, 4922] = 1.4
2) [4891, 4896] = 2.2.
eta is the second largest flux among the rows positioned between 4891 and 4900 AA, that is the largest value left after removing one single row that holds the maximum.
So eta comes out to 21.3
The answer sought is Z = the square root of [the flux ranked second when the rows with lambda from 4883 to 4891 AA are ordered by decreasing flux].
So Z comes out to 4.43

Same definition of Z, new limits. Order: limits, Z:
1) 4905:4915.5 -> 4.49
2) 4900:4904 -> 4.40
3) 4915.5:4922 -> 4.32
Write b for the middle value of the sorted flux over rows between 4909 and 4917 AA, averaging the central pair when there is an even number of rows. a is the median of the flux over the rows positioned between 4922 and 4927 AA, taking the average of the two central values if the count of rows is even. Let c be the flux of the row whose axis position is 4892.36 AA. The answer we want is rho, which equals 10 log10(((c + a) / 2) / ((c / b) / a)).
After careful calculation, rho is 26.0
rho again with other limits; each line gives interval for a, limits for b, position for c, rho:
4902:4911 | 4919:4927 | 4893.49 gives 25.7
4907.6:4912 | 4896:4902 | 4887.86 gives 25.0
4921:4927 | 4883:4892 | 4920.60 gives 26.1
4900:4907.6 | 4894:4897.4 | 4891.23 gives 26.0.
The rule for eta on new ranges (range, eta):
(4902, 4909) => 19.87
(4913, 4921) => 19.15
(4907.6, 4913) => 18.82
